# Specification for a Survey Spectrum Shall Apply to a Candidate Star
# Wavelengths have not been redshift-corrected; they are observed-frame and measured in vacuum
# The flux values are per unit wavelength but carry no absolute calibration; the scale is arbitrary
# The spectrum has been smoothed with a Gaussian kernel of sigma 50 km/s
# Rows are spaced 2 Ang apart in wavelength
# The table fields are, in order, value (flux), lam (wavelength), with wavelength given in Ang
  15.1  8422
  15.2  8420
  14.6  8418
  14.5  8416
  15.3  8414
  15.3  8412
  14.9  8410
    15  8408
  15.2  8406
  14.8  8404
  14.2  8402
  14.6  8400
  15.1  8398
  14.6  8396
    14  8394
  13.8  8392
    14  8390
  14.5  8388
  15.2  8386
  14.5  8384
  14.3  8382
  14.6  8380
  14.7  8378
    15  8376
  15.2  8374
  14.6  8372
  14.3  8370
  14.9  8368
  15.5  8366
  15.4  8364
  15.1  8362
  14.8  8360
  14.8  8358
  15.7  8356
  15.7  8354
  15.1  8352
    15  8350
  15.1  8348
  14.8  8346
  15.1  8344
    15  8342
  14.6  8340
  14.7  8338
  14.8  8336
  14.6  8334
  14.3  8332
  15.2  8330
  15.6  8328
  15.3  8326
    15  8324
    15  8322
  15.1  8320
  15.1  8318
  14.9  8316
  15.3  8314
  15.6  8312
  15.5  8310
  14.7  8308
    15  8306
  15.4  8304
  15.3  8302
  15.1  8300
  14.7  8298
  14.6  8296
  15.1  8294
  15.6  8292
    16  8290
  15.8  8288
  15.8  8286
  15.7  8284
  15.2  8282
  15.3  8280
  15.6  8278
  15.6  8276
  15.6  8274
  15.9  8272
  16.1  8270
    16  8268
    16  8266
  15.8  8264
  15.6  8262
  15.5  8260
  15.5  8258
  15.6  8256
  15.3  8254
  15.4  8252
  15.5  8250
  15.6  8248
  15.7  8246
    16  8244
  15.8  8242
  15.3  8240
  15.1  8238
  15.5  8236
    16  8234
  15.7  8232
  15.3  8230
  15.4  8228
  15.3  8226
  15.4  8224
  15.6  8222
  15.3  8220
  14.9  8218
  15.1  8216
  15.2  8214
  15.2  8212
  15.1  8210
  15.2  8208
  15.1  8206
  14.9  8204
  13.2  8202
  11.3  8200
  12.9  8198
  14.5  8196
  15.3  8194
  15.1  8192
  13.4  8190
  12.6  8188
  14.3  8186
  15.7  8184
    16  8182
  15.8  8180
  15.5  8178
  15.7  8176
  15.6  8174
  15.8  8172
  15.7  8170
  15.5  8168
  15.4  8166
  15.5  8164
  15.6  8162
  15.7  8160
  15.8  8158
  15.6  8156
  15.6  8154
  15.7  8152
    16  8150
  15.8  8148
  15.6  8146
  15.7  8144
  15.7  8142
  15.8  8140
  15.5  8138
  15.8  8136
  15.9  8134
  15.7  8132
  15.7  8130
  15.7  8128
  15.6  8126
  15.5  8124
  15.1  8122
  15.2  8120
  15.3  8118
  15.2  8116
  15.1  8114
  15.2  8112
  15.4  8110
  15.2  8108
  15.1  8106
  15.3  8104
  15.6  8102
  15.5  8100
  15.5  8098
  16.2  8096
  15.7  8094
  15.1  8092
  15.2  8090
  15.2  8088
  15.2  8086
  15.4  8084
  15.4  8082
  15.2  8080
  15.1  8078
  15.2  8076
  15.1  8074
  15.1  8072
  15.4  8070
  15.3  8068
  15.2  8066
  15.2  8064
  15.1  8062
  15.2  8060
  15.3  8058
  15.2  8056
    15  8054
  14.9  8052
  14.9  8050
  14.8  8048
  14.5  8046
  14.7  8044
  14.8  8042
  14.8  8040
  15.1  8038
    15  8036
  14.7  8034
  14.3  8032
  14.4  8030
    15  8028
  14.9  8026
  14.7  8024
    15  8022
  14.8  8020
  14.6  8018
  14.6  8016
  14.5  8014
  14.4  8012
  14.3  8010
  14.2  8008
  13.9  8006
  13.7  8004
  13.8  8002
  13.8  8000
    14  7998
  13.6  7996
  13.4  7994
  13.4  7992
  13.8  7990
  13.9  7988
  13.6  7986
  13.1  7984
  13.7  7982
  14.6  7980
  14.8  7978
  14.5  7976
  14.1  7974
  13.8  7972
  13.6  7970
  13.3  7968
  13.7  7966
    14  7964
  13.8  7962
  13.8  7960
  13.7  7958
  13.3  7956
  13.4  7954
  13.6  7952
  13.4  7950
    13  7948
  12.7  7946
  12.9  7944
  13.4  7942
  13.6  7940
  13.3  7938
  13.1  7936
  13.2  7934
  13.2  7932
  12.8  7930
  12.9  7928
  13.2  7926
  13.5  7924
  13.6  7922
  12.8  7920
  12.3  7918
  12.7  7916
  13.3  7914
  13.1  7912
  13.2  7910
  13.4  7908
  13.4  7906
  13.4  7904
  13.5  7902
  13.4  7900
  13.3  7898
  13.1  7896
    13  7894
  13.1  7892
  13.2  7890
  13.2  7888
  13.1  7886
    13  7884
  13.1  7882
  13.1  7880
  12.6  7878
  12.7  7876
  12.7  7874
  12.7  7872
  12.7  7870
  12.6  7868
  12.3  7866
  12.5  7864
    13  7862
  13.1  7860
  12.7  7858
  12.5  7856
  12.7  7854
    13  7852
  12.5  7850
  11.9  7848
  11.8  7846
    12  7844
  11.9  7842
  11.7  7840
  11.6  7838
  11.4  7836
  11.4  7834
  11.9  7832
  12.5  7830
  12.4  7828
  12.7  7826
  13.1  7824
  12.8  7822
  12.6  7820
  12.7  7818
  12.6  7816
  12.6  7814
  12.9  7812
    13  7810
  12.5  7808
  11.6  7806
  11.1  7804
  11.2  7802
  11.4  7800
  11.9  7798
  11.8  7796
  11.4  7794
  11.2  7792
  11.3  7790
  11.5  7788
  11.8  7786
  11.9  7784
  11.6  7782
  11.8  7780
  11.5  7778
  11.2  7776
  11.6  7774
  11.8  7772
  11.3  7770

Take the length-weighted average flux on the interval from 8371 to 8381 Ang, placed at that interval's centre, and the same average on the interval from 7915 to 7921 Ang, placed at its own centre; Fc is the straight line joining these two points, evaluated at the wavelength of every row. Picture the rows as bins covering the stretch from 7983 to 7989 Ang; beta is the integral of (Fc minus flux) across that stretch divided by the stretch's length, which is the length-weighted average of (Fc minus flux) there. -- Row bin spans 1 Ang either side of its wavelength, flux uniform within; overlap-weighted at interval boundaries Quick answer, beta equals -0.60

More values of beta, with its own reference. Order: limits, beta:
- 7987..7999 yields -0.72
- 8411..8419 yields 0.08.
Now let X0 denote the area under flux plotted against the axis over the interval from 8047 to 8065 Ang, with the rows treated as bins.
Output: 271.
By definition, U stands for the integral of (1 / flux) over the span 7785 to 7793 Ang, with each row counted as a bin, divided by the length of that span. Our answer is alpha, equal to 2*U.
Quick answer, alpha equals 0.175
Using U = 0.087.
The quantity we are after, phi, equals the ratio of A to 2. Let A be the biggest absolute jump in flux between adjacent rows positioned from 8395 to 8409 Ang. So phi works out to 0.30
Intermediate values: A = 0.60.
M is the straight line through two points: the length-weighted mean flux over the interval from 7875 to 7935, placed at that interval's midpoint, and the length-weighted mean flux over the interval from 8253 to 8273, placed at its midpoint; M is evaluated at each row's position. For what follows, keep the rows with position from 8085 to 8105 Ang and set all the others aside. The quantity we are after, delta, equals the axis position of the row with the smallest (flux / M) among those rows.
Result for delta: 8092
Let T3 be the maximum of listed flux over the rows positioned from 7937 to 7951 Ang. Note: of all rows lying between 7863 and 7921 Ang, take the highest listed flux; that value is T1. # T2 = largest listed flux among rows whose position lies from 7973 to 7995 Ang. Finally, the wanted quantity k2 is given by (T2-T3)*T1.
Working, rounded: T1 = 13.5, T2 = 14.8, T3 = 13.6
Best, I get 16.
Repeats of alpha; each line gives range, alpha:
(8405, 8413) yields 0.132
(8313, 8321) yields 0.132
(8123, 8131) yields 0.128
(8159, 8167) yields 0.129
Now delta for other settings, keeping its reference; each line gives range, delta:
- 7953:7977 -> 7968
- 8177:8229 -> 8200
